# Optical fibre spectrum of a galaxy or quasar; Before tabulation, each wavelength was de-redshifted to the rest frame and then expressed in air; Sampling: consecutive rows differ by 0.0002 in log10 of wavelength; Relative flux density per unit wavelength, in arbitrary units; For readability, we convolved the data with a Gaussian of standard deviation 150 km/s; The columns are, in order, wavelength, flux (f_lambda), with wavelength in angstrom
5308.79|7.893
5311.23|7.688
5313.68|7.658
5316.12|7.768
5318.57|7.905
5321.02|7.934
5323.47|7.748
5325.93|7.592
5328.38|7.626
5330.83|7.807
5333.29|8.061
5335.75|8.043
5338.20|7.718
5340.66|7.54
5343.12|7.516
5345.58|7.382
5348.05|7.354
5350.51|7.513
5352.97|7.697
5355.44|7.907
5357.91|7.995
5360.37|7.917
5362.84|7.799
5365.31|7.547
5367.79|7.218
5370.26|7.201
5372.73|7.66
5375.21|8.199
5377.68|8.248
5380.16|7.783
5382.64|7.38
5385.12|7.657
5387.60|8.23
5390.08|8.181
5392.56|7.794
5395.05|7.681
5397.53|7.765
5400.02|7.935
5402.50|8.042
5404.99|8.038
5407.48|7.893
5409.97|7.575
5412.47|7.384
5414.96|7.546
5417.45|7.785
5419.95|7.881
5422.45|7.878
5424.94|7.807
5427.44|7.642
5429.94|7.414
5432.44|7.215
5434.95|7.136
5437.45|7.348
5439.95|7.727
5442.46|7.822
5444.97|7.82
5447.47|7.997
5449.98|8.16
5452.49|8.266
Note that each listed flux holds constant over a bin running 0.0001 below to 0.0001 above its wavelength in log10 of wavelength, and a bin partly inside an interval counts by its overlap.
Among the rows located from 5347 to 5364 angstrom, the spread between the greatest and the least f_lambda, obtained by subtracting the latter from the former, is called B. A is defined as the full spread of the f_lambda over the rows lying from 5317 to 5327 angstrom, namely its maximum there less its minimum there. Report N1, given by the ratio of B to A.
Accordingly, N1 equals 1.9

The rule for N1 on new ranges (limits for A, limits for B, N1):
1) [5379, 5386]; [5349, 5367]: 1.2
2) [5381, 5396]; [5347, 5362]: 0.8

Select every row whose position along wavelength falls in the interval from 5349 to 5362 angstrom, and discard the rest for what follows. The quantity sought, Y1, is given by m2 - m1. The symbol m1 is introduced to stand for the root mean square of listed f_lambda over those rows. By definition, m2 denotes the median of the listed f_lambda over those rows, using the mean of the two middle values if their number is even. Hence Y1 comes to 0.10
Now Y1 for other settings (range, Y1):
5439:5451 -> -0.08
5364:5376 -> -0.03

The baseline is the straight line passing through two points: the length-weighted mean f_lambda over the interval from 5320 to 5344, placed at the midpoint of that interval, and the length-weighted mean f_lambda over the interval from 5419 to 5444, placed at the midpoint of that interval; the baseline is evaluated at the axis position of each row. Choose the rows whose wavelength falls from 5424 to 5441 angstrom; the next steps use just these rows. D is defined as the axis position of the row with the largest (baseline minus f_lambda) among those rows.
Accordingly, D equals 5434.95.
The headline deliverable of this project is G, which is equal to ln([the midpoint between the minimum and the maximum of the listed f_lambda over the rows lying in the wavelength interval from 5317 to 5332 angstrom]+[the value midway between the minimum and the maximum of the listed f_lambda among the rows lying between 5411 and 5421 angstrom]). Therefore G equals 2.73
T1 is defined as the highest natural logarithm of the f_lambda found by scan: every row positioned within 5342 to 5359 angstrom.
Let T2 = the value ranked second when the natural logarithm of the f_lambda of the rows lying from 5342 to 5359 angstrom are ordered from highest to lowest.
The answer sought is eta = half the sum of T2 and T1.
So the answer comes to 2.07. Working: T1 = 2.08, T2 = 2.07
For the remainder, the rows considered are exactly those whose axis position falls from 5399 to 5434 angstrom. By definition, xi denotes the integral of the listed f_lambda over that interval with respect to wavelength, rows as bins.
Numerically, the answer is 270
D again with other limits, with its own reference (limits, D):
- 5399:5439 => 5434.95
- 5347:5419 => 5370.26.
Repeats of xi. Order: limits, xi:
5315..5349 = 262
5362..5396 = 264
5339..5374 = 266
